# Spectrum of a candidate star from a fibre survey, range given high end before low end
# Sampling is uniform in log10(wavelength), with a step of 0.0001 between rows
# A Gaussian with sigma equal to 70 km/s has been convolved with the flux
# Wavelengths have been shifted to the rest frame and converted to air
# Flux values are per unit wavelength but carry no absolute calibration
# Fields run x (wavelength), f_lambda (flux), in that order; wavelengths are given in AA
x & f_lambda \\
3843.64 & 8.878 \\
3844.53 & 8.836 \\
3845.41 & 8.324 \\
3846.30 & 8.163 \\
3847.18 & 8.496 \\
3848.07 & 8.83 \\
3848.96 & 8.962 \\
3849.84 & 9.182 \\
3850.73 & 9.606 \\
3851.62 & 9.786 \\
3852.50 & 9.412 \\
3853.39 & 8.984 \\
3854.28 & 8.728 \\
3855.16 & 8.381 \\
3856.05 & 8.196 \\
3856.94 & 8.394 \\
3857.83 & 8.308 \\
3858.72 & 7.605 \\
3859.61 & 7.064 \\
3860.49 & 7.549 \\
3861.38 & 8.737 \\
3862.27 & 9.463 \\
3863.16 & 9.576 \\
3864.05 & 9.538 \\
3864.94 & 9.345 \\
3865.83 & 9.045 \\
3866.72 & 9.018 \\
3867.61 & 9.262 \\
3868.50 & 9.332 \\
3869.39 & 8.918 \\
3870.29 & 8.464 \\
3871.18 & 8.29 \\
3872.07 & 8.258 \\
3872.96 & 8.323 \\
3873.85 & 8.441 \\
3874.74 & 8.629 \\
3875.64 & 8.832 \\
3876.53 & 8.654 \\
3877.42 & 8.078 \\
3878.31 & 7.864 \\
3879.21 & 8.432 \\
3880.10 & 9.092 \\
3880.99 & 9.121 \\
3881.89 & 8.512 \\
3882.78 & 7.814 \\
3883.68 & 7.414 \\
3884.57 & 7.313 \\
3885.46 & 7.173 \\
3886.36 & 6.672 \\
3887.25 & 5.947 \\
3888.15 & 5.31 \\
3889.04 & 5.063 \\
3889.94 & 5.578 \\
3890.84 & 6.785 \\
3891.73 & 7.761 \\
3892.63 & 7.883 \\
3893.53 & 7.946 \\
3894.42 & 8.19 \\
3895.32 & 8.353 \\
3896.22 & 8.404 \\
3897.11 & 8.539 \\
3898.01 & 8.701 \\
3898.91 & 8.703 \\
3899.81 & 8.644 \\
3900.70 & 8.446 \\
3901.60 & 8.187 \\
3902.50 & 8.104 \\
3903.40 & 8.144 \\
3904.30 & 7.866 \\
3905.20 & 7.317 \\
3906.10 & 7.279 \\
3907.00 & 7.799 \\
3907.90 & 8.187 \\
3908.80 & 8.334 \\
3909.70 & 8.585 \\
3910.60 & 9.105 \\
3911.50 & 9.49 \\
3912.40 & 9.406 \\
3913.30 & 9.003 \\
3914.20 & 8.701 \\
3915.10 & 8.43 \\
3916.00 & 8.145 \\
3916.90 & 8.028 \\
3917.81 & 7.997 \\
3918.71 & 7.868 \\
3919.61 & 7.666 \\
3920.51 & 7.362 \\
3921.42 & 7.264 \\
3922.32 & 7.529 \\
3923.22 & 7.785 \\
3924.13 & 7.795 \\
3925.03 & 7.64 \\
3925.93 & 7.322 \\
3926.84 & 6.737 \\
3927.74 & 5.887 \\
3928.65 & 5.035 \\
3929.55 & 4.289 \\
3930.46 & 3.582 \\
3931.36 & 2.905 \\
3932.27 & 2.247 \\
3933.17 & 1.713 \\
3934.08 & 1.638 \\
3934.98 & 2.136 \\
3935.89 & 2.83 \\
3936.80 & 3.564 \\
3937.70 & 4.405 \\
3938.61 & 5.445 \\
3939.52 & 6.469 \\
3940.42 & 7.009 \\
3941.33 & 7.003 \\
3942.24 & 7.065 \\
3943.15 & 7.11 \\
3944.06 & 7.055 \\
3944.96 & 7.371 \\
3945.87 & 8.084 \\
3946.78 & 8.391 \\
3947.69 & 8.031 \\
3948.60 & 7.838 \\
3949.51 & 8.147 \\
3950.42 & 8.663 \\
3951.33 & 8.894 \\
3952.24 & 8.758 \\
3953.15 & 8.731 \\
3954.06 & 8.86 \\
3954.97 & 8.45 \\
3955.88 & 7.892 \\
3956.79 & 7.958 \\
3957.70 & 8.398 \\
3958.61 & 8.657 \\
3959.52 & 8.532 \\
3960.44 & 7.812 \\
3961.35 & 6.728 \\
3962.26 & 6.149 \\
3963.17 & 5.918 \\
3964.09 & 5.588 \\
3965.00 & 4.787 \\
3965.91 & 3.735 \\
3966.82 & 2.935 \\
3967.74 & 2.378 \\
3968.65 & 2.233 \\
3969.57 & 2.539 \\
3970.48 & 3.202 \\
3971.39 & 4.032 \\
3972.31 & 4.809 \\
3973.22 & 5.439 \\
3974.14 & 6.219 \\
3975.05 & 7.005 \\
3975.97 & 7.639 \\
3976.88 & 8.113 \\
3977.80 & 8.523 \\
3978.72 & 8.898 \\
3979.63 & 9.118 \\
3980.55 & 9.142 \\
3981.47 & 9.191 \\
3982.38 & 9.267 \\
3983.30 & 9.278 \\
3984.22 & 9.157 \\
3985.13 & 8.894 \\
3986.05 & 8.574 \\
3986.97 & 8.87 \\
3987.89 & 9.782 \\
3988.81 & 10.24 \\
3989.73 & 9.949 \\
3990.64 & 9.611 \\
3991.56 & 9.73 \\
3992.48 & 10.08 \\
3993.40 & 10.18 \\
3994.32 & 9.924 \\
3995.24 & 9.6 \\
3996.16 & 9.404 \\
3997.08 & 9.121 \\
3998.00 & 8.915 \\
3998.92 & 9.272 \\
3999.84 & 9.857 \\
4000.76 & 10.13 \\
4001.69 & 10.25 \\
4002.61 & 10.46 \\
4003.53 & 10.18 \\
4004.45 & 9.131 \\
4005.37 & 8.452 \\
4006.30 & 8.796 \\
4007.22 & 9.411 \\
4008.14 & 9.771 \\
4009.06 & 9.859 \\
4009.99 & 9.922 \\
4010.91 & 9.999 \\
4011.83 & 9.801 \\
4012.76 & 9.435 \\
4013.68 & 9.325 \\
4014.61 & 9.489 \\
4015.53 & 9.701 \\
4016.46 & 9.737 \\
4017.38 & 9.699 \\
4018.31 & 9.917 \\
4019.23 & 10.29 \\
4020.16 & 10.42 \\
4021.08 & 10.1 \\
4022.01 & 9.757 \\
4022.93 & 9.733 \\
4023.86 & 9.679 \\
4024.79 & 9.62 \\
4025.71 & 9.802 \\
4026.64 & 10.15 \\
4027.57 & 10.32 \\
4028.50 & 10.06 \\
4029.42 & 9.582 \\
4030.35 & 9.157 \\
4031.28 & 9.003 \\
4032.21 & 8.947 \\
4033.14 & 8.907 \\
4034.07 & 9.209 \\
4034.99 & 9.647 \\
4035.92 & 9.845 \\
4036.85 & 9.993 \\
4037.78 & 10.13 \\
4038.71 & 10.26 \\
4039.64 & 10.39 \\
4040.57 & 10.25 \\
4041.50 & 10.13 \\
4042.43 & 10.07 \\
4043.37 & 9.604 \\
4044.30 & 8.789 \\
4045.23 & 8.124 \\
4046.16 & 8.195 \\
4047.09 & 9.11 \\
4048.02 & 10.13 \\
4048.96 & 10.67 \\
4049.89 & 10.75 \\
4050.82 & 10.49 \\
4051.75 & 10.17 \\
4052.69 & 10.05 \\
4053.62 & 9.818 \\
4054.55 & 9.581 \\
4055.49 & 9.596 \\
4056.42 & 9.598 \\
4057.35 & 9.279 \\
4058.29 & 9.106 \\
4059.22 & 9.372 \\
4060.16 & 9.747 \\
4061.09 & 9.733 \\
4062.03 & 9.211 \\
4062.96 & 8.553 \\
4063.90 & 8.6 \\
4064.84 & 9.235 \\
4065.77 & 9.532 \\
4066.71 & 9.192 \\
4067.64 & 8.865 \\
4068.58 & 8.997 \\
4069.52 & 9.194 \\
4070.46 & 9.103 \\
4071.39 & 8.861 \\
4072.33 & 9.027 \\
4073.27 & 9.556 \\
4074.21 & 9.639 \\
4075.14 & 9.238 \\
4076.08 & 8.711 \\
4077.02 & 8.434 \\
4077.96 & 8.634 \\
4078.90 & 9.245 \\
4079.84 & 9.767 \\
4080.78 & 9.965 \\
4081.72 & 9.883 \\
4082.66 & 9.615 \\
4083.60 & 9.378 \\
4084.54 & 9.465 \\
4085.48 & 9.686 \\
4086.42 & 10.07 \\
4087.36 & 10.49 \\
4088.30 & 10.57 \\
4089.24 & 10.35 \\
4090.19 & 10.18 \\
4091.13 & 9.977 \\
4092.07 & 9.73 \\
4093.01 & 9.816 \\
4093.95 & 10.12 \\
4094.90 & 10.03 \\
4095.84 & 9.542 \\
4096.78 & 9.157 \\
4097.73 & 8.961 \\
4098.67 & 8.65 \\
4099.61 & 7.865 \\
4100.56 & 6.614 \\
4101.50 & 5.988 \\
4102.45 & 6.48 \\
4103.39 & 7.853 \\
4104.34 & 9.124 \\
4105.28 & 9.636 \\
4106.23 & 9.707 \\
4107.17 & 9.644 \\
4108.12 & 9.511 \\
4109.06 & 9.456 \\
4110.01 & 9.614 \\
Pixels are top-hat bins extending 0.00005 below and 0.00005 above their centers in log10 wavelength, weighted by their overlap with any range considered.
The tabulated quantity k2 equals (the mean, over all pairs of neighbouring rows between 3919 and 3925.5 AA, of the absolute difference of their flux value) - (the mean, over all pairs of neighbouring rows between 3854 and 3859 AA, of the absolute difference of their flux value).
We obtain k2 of -0.1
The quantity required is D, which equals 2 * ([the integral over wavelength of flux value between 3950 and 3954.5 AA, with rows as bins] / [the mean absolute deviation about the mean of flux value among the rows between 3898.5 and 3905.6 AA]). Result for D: 248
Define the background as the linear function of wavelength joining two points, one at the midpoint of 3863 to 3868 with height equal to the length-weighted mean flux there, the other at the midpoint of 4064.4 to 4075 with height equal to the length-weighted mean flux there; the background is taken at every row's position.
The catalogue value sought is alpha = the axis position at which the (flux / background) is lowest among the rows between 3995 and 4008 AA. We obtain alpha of 4005.37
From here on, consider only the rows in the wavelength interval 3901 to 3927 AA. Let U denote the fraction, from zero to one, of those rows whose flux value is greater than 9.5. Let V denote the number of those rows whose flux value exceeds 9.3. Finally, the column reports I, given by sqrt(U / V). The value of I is 0.00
